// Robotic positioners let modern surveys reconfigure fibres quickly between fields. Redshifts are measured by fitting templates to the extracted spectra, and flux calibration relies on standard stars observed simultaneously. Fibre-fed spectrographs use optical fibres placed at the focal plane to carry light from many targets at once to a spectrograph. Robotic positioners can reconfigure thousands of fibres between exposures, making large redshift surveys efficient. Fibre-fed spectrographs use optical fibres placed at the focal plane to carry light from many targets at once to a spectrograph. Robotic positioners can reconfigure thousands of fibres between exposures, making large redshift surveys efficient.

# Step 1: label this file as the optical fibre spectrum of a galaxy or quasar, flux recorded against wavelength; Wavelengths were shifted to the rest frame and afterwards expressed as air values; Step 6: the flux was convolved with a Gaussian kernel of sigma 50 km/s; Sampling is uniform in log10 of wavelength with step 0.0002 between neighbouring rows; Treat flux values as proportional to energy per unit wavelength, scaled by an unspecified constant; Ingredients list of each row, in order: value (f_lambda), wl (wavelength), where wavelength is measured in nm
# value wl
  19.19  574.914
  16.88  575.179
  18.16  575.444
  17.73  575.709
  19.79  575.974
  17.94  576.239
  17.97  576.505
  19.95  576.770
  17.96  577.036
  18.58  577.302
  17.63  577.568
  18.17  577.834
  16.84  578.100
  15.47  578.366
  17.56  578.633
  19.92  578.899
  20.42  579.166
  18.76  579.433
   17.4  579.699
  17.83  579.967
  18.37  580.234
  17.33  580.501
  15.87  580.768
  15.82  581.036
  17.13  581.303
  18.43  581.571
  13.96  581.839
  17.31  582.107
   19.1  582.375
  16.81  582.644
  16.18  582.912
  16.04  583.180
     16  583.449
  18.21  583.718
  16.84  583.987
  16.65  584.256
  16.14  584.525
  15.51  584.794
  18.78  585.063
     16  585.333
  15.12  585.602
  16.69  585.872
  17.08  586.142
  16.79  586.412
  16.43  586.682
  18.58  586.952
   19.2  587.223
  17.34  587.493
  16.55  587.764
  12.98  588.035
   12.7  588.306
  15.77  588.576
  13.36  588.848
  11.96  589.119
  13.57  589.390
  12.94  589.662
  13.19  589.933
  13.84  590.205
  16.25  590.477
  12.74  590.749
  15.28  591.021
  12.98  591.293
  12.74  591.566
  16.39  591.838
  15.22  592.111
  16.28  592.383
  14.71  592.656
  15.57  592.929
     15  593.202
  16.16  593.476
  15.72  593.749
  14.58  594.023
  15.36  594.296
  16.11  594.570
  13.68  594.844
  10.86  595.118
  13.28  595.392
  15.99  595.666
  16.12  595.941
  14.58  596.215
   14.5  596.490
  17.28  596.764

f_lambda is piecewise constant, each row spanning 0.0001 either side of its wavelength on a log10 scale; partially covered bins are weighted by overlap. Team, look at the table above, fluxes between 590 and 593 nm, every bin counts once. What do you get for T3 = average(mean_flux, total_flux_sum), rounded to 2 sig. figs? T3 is 88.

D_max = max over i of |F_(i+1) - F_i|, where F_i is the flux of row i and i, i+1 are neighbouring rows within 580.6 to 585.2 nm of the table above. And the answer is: 4.5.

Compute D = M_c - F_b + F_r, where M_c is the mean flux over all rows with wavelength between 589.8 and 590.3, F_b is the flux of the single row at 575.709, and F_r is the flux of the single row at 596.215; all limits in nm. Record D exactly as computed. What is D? 10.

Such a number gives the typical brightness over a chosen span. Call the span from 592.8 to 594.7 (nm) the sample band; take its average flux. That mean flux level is 15.5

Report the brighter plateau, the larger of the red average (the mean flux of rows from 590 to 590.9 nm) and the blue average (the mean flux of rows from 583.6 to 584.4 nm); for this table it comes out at 17.2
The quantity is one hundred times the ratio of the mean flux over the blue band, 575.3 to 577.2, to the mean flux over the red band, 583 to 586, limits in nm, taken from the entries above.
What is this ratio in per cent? 112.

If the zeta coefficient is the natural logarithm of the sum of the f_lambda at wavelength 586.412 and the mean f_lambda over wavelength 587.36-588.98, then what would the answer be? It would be 3.45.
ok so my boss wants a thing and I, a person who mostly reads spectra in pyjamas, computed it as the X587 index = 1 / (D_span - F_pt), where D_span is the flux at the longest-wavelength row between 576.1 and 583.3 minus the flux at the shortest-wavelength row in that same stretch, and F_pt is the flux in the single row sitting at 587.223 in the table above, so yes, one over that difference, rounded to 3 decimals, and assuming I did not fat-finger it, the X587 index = -0.047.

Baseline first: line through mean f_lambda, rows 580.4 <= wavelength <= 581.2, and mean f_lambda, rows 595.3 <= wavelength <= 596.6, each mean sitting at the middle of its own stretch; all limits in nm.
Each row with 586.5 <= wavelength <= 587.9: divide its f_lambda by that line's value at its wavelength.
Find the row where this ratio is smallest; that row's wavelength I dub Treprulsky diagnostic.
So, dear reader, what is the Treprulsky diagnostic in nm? 586.682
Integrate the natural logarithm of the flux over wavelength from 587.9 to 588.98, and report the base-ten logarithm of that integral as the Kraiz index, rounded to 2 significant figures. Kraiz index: 0.45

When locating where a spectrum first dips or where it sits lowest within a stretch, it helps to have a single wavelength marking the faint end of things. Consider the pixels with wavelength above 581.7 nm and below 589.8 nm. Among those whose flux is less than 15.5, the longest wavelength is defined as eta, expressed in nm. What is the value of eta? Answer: 589.662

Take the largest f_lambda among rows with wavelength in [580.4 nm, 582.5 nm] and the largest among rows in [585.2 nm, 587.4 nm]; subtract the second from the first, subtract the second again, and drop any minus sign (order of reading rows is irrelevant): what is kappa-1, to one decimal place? 19.3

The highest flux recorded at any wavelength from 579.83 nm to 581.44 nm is 18.37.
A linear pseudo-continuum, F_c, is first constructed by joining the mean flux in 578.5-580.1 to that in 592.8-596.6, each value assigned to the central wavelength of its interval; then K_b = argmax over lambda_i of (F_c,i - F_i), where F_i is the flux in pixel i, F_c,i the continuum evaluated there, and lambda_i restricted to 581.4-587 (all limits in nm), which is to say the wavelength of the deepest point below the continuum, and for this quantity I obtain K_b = 581.839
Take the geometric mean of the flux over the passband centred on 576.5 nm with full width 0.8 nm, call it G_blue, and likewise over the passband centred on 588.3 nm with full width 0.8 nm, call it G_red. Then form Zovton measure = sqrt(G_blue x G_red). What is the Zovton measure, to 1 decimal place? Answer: 16.0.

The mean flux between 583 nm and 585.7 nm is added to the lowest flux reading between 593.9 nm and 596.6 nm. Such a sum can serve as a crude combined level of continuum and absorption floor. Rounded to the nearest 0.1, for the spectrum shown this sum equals 27.4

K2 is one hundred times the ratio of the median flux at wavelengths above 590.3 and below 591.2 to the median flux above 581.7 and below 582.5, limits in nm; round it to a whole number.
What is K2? 88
